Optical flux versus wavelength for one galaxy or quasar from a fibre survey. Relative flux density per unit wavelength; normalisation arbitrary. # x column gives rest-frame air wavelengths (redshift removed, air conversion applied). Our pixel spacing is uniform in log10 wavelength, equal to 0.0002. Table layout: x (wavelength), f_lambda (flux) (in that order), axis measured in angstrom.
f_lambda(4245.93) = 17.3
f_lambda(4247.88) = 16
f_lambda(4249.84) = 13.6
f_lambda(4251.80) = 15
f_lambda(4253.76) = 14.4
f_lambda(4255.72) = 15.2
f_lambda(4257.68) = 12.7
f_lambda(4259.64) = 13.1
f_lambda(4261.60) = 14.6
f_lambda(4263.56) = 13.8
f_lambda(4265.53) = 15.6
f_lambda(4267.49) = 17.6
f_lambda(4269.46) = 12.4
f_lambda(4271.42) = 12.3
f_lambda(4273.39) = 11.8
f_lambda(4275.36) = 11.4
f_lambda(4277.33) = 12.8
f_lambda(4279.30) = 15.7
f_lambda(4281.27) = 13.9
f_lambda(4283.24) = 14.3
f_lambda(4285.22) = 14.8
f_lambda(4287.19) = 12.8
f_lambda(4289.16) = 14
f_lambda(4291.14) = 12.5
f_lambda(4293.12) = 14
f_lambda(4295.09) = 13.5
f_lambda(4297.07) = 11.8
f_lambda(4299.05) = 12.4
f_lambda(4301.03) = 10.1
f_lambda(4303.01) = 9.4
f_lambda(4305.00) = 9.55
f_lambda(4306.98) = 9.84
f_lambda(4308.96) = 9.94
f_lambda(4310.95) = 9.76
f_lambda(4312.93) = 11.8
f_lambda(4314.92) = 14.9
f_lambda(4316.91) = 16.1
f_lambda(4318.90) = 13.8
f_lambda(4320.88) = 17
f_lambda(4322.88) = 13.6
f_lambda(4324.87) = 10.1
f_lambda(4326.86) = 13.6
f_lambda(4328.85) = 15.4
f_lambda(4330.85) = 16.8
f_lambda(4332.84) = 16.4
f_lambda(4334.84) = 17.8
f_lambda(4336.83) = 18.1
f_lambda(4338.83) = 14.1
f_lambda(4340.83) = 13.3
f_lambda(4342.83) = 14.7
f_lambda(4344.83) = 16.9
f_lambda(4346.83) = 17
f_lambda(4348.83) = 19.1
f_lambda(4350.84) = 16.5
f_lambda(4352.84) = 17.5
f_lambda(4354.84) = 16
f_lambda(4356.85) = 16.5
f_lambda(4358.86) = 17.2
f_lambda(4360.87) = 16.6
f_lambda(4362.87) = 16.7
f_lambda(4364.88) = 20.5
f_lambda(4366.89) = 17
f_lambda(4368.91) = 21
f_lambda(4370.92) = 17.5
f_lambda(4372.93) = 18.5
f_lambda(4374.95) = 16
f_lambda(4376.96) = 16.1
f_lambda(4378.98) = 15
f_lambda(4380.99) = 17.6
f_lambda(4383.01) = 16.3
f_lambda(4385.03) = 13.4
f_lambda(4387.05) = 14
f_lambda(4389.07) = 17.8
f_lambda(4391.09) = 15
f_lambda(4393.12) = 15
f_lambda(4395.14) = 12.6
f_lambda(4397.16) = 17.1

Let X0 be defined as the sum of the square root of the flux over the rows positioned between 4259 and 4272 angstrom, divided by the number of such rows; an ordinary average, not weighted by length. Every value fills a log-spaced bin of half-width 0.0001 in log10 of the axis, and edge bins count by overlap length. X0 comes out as 3.8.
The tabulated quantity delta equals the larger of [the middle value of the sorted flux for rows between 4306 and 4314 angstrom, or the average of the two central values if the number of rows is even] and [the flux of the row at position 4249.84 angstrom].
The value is 14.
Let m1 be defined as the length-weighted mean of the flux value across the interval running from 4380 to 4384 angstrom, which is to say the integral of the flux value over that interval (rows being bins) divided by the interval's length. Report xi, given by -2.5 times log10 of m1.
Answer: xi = -3.07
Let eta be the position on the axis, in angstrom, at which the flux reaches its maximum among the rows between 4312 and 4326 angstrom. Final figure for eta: 4320.88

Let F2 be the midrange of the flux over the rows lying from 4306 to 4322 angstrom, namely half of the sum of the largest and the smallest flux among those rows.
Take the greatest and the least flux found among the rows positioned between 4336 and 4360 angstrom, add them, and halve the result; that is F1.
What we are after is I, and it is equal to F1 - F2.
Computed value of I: 2.8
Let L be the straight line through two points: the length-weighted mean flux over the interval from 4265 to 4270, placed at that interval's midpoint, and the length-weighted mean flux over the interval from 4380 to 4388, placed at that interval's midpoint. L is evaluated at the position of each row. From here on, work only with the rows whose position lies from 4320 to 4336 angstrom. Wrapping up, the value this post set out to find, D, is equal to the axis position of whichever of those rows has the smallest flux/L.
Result 4324.87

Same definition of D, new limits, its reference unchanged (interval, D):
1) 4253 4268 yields 4257.68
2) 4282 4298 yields 4297.07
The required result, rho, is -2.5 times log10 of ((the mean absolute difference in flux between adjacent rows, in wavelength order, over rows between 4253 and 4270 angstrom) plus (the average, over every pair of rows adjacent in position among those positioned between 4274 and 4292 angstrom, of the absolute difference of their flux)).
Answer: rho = -1.31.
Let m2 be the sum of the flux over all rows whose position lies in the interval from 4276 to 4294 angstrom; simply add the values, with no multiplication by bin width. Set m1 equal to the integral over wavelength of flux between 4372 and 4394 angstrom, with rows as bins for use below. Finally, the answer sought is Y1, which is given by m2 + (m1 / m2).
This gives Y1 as 128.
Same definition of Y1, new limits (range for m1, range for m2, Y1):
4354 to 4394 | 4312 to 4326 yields 104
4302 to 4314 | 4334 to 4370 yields 307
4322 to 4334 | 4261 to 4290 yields 209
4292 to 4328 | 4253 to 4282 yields 209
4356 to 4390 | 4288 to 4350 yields 429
